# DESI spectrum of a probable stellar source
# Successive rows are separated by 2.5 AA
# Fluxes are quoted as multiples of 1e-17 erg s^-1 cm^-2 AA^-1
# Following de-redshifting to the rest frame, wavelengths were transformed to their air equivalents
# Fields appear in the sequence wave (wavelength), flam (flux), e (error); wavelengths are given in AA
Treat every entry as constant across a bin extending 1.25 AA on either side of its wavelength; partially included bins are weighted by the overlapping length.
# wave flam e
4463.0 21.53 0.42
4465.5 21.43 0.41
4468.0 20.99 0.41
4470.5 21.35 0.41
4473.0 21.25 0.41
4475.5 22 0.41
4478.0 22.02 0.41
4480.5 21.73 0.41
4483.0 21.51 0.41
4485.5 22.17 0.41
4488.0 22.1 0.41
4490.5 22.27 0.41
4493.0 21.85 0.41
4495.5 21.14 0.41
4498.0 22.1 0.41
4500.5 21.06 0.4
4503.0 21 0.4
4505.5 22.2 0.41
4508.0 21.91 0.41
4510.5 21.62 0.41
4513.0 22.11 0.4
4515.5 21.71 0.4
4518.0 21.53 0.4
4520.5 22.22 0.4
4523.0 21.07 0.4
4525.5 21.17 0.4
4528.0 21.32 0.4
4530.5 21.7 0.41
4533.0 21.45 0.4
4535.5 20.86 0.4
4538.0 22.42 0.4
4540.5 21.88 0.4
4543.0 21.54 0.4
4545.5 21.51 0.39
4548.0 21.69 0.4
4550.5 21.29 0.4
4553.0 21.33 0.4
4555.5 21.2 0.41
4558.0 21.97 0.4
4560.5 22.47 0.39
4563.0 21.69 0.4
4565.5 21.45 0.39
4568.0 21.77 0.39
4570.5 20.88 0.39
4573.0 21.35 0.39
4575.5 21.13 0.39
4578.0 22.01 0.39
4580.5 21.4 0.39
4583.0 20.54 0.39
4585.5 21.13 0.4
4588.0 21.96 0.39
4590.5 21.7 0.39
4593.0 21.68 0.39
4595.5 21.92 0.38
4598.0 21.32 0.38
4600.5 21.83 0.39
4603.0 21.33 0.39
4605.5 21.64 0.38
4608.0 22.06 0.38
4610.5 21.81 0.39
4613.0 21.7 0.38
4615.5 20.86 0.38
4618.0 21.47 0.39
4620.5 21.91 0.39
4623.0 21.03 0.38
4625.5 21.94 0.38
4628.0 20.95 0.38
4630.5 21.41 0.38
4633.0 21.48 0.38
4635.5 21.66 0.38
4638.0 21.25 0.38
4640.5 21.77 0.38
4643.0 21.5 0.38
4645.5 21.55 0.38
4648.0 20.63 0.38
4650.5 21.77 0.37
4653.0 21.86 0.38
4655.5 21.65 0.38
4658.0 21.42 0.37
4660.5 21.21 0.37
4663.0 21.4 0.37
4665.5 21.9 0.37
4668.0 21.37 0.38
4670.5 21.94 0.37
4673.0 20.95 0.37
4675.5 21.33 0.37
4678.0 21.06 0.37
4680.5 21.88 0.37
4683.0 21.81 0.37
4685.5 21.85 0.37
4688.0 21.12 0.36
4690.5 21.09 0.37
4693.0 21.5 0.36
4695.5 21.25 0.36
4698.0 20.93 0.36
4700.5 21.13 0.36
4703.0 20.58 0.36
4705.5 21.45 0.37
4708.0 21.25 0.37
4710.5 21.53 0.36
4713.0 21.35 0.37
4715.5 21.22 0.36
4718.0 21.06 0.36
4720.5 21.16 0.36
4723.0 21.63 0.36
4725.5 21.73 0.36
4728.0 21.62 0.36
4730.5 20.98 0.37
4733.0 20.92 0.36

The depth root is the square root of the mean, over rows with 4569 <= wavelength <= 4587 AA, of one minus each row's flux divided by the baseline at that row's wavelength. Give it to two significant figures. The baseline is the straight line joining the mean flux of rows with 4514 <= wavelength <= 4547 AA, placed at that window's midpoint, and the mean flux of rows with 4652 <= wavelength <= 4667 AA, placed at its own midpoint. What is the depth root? 0.13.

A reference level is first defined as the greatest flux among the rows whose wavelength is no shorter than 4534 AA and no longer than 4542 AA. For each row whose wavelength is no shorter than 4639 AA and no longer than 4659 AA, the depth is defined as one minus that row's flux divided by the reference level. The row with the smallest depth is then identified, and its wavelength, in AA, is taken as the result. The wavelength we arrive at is 4653.0 AA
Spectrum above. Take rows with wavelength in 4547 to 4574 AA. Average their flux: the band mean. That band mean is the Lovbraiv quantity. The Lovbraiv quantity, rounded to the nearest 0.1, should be 21.6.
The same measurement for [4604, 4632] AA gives 21.5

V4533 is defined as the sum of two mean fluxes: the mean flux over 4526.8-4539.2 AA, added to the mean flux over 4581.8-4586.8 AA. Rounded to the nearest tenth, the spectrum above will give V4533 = 42.4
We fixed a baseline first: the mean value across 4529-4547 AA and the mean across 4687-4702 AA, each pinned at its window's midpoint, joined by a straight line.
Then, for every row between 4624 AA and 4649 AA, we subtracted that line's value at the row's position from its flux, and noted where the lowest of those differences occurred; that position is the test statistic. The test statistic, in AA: 4648.0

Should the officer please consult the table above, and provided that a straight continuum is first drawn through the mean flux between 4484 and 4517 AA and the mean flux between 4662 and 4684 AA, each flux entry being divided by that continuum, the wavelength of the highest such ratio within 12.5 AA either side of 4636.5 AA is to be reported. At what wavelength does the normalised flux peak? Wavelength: 4625.5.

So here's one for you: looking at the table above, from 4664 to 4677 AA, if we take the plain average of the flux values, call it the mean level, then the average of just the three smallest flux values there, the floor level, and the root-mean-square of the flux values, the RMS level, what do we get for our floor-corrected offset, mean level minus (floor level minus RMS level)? 21.8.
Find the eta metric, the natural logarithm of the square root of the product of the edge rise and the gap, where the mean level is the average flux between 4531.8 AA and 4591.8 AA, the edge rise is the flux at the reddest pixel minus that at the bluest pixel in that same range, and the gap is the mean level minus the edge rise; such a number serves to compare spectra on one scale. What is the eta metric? 0.84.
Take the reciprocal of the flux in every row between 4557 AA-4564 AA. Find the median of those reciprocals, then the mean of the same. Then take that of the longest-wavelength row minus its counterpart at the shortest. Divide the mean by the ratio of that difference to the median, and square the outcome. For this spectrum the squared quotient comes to 12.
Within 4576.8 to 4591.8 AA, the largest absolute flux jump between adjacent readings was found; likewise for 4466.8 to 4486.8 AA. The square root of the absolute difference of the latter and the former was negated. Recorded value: -0.33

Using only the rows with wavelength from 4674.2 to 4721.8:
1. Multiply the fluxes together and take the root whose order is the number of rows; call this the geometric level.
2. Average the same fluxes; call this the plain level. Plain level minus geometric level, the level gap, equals 0.0024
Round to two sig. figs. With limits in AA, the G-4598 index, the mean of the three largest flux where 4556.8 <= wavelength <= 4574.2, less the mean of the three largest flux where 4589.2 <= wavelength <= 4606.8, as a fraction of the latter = 0.012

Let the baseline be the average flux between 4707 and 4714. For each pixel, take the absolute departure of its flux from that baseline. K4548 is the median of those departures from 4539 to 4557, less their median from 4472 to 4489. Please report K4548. -0.46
